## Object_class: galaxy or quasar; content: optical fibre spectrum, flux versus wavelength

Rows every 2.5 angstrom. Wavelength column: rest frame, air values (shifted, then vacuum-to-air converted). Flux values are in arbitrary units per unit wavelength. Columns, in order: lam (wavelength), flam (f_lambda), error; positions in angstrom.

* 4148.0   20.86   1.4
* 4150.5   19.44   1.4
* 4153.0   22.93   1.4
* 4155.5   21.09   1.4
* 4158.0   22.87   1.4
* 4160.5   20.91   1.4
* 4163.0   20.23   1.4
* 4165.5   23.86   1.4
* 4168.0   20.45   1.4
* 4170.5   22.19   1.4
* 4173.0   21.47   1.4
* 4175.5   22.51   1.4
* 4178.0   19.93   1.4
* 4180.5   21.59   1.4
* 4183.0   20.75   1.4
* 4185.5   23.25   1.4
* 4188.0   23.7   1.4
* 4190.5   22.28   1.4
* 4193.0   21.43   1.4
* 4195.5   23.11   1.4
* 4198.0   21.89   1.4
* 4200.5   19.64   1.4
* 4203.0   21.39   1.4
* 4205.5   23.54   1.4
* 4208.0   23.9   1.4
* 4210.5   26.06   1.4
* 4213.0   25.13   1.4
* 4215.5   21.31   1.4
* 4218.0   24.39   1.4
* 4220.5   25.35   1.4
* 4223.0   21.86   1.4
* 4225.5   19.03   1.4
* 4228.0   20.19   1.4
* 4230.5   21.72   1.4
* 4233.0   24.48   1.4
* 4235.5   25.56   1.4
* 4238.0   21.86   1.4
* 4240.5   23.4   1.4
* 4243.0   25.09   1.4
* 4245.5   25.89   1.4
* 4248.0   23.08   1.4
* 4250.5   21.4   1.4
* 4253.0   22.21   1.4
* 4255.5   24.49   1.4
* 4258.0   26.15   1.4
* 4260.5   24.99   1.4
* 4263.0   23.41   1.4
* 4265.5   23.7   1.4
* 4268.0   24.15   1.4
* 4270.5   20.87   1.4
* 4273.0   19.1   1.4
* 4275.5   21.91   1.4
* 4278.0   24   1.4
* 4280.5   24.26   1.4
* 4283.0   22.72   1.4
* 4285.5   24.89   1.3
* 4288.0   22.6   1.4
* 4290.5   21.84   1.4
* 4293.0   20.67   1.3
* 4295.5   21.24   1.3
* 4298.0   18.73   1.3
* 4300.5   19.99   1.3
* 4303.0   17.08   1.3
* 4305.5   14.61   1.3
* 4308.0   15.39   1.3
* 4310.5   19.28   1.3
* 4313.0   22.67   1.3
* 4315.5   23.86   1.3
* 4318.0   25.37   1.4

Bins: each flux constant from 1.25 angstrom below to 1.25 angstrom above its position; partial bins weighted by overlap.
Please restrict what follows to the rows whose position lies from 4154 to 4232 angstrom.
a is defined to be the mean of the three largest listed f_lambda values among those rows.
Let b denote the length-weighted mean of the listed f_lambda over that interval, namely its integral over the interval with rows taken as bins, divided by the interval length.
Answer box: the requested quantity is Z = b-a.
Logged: -3.3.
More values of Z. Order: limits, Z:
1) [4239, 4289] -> -2.3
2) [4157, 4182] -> -1.5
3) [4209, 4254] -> -2.6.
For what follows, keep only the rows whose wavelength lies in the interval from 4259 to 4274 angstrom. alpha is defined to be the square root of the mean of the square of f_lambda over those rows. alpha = 22.8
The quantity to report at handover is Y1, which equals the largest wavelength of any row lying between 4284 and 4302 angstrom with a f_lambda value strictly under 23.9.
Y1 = 4300.5 angstrom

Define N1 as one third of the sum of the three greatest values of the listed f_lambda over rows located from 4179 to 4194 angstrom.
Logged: 23.08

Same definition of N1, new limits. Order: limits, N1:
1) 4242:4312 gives 25.71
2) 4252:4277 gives 25.21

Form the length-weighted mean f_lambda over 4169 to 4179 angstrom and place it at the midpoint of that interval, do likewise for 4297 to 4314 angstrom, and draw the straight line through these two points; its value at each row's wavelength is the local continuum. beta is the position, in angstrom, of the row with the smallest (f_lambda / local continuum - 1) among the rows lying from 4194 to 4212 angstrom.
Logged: 4200.5 angstrom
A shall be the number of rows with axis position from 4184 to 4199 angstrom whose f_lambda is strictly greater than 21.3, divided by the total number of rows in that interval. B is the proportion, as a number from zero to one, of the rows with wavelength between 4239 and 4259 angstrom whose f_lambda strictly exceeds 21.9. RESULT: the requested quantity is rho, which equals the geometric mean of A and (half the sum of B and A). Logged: 0.97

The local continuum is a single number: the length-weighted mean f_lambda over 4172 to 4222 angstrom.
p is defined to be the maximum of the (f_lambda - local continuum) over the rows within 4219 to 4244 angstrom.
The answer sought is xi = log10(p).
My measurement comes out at 0.47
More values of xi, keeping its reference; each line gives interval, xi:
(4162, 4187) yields 0.09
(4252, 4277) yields 0.55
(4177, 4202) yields 0.03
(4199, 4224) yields 0.53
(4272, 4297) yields 0.35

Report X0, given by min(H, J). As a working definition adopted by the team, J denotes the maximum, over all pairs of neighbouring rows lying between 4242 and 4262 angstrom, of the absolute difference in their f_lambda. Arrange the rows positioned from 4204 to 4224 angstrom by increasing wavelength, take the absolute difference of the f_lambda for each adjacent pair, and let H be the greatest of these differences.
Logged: 2.8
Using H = 3.8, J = 2.8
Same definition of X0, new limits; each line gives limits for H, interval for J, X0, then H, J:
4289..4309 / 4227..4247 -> 2.9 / 2.9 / 3.7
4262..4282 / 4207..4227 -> 3.3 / 3.3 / 3.8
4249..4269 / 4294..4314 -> 2.3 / 2.3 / 3.9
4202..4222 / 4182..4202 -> 2.5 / 3.8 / 2.5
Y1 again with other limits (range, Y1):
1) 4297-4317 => 4315.5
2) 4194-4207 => 4205.5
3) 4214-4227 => 4225.5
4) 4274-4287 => 4283.0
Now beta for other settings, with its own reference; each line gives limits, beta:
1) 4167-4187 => 4178.0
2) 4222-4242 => 4225.5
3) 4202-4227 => 4225.5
